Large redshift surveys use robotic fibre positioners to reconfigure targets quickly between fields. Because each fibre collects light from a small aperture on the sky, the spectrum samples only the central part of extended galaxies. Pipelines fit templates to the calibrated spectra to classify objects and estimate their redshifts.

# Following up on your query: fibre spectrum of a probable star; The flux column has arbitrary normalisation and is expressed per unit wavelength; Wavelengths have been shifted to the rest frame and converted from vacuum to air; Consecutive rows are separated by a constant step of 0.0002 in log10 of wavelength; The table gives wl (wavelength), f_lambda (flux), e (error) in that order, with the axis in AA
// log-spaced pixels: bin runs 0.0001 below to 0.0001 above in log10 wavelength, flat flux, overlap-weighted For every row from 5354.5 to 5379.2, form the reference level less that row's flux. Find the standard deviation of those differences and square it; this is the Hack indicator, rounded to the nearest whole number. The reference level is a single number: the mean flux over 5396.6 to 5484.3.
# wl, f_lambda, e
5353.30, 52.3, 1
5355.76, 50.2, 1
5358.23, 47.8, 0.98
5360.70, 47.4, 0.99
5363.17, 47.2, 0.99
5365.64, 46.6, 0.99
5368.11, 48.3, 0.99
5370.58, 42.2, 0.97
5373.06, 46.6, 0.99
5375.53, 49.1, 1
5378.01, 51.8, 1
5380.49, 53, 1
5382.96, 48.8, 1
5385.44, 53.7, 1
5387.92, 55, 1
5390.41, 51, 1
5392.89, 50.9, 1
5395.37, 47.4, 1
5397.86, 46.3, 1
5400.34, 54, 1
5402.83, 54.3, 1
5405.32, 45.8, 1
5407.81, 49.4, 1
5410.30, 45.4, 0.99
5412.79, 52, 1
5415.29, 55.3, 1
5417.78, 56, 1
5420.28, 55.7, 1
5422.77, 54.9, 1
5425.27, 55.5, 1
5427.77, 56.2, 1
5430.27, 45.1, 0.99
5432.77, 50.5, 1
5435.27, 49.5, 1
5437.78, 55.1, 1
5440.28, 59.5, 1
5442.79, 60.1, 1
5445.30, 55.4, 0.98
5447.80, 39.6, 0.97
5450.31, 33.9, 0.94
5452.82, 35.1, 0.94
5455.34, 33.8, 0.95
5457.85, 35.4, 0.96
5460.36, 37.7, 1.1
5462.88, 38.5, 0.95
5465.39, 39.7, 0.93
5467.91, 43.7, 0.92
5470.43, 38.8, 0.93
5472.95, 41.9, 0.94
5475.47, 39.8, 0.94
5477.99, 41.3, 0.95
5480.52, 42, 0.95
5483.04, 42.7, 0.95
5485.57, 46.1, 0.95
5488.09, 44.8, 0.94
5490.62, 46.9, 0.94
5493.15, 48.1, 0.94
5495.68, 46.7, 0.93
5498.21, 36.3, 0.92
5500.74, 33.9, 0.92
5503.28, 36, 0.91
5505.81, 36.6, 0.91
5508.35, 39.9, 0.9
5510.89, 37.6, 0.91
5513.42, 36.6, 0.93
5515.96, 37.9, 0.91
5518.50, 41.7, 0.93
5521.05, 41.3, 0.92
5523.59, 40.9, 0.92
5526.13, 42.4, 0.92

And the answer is 6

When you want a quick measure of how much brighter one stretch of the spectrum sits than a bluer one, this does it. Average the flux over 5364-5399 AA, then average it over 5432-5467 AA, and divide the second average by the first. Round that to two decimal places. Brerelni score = 0.90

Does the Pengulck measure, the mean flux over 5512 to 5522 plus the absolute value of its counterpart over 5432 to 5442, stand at 93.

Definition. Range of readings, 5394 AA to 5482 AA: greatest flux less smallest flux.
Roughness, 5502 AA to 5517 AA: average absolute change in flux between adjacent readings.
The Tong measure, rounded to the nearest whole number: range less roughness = 25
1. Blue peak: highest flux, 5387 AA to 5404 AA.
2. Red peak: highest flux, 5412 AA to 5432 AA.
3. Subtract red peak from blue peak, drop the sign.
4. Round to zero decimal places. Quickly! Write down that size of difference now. 1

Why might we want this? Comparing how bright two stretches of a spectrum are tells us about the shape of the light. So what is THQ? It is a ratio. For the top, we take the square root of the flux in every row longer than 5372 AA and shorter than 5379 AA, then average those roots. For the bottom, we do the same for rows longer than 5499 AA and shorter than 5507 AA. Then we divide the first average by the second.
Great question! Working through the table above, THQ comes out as 1.18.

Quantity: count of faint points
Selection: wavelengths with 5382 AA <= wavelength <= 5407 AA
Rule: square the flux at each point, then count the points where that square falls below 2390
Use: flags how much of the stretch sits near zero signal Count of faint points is 4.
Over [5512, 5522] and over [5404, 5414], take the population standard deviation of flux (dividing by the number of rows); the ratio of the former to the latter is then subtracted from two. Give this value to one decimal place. 1.2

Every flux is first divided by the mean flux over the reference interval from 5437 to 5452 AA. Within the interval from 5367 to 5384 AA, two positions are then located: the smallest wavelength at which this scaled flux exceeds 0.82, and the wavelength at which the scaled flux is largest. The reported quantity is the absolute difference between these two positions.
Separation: 12.4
